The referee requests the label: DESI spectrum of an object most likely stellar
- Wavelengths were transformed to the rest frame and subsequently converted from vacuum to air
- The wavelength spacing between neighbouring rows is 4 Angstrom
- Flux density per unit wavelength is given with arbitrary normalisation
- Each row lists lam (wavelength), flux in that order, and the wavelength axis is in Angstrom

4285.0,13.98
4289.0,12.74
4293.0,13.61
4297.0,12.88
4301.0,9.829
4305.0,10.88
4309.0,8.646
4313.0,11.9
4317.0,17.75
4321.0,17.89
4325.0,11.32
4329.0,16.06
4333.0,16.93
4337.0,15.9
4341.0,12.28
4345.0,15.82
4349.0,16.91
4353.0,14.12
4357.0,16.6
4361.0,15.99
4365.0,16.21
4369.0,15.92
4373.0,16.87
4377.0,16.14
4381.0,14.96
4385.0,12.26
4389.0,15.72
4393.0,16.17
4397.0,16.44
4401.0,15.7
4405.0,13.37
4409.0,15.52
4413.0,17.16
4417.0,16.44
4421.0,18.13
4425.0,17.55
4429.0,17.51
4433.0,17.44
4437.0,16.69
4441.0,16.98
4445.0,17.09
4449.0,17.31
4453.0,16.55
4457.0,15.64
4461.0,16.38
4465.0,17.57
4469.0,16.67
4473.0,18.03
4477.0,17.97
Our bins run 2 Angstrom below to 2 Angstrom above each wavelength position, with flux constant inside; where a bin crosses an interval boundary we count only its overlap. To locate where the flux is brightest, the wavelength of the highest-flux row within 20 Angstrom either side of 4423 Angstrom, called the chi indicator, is 4421.0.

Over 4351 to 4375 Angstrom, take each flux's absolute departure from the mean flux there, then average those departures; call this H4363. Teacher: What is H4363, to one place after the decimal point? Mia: 0.6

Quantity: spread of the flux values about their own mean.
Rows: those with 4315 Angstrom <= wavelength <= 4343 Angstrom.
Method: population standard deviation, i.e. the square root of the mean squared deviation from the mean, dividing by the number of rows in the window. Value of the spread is 2.42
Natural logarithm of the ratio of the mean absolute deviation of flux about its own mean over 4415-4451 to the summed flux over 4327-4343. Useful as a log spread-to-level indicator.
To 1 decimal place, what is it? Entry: -5.1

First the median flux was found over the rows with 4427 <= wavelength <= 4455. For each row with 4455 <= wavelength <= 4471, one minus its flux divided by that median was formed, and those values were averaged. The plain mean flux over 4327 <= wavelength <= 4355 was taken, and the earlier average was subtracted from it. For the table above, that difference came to 15.40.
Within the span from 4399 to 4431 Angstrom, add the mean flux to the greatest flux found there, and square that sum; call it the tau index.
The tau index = 1194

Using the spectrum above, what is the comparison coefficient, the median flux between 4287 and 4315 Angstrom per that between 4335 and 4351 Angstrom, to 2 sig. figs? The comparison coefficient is 0.75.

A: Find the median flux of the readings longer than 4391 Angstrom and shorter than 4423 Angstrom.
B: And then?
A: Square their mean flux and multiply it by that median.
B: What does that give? 4235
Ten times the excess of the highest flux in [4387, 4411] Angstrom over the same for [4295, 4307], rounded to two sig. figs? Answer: 36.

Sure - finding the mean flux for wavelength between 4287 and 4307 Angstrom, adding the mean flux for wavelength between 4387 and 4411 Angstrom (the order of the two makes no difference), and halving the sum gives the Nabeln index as 13.7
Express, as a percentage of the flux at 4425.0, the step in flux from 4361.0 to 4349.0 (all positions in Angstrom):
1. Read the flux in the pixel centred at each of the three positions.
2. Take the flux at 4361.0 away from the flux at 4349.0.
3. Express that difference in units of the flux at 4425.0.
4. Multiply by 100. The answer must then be 5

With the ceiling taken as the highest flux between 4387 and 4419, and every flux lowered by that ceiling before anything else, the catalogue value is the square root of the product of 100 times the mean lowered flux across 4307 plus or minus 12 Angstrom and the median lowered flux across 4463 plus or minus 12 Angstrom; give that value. 17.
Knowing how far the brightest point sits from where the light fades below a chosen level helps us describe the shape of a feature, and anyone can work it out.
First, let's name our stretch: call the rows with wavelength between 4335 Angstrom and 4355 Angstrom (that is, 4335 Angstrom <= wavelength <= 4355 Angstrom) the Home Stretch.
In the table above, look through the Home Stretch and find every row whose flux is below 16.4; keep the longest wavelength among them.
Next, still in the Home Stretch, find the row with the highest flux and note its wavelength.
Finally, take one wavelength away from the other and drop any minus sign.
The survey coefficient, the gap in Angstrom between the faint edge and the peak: 4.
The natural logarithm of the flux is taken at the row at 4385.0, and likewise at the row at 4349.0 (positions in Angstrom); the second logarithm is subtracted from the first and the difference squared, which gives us 0.10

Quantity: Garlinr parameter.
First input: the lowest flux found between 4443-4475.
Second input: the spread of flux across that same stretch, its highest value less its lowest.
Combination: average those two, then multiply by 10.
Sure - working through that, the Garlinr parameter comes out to 90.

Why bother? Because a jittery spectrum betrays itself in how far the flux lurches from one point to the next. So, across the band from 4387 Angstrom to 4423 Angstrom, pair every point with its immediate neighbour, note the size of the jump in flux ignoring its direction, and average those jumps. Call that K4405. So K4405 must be 1.2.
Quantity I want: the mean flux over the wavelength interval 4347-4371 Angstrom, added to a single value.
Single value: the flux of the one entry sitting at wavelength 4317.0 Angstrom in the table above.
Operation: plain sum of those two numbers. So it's 33.7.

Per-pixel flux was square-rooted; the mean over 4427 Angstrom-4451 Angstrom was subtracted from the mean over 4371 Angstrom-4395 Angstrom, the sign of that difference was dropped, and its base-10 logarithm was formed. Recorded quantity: -0.6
